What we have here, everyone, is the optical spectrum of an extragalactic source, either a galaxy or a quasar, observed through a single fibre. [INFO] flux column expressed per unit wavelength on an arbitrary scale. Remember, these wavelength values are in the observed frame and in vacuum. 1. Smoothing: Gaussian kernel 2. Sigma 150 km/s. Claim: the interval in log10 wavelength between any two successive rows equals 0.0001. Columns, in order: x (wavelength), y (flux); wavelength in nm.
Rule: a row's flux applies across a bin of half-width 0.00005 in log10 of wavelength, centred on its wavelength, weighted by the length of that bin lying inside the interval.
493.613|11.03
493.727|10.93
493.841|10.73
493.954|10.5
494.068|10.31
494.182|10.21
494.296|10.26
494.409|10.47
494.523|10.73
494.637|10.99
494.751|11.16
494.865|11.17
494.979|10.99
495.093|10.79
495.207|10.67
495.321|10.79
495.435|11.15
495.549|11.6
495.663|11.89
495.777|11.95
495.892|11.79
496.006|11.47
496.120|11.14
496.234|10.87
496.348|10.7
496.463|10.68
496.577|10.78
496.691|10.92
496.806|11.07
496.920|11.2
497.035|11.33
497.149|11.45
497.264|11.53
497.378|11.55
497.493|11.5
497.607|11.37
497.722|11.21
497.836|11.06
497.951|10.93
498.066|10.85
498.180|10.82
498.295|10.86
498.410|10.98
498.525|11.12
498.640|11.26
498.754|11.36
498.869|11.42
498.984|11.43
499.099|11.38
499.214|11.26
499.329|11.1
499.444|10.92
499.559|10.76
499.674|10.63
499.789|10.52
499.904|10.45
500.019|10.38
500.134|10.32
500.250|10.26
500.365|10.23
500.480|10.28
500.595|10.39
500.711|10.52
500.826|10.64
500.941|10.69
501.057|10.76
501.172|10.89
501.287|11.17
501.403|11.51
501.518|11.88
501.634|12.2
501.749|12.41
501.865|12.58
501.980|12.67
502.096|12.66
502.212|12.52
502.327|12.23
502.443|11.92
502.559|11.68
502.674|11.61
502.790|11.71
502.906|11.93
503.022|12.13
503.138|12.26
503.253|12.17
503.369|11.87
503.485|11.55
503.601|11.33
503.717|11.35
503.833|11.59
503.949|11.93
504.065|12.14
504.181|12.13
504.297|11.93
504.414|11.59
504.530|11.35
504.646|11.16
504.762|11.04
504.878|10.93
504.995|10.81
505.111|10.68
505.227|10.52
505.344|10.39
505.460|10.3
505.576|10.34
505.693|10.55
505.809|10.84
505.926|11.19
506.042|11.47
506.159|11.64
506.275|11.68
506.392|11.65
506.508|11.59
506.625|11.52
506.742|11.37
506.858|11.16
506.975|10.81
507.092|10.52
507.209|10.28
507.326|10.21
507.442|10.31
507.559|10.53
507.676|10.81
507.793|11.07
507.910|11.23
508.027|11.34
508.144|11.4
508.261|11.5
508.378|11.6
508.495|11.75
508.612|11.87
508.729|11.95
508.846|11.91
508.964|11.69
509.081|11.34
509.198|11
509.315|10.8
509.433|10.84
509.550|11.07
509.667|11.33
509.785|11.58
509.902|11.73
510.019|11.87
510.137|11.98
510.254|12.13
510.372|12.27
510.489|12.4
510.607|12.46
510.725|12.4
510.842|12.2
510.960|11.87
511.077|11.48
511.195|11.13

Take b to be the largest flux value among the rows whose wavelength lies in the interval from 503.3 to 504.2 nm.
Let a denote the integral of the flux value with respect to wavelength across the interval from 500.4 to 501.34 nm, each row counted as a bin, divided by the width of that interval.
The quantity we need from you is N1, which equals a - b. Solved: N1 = -1.5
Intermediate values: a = 10.7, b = 12.14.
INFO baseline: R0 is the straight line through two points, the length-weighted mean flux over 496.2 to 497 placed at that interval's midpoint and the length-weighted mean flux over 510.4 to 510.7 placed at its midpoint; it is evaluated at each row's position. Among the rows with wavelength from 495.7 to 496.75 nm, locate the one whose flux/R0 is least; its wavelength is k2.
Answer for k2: 496.463 nm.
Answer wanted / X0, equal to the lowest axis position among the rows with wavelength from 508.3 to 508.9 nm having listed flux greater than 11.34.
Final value 508.378 nm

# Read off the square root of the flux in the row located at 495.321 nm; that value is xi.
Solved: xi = 3.28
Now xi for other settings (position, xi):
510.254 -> 3.48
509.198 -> 3.32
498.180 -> 3.29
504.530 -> 3.37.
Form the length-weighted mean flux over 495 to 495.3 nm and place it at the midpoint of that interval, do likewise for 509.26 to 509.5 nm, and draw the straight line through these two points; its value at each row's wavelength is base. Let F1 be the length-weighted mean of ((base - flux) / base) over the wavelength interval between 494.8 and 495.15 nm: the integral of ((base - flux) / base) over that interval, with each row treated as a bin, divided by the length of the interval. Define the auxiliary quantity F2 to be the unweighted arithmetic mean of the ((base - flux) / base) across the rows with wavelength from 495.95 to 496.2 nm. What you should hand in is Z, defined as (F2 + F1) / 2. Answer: -0.035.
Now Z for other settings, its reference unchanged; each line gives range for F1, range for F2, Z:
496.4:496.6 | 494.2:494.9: 0.001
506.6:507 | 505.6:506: -0.022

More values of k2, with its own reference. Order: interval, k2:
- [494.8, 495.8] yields 495.207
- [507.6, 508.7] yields 507.676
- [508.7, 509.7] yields 509.315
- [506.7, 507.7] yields 507.326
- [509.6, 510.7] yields 509.667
